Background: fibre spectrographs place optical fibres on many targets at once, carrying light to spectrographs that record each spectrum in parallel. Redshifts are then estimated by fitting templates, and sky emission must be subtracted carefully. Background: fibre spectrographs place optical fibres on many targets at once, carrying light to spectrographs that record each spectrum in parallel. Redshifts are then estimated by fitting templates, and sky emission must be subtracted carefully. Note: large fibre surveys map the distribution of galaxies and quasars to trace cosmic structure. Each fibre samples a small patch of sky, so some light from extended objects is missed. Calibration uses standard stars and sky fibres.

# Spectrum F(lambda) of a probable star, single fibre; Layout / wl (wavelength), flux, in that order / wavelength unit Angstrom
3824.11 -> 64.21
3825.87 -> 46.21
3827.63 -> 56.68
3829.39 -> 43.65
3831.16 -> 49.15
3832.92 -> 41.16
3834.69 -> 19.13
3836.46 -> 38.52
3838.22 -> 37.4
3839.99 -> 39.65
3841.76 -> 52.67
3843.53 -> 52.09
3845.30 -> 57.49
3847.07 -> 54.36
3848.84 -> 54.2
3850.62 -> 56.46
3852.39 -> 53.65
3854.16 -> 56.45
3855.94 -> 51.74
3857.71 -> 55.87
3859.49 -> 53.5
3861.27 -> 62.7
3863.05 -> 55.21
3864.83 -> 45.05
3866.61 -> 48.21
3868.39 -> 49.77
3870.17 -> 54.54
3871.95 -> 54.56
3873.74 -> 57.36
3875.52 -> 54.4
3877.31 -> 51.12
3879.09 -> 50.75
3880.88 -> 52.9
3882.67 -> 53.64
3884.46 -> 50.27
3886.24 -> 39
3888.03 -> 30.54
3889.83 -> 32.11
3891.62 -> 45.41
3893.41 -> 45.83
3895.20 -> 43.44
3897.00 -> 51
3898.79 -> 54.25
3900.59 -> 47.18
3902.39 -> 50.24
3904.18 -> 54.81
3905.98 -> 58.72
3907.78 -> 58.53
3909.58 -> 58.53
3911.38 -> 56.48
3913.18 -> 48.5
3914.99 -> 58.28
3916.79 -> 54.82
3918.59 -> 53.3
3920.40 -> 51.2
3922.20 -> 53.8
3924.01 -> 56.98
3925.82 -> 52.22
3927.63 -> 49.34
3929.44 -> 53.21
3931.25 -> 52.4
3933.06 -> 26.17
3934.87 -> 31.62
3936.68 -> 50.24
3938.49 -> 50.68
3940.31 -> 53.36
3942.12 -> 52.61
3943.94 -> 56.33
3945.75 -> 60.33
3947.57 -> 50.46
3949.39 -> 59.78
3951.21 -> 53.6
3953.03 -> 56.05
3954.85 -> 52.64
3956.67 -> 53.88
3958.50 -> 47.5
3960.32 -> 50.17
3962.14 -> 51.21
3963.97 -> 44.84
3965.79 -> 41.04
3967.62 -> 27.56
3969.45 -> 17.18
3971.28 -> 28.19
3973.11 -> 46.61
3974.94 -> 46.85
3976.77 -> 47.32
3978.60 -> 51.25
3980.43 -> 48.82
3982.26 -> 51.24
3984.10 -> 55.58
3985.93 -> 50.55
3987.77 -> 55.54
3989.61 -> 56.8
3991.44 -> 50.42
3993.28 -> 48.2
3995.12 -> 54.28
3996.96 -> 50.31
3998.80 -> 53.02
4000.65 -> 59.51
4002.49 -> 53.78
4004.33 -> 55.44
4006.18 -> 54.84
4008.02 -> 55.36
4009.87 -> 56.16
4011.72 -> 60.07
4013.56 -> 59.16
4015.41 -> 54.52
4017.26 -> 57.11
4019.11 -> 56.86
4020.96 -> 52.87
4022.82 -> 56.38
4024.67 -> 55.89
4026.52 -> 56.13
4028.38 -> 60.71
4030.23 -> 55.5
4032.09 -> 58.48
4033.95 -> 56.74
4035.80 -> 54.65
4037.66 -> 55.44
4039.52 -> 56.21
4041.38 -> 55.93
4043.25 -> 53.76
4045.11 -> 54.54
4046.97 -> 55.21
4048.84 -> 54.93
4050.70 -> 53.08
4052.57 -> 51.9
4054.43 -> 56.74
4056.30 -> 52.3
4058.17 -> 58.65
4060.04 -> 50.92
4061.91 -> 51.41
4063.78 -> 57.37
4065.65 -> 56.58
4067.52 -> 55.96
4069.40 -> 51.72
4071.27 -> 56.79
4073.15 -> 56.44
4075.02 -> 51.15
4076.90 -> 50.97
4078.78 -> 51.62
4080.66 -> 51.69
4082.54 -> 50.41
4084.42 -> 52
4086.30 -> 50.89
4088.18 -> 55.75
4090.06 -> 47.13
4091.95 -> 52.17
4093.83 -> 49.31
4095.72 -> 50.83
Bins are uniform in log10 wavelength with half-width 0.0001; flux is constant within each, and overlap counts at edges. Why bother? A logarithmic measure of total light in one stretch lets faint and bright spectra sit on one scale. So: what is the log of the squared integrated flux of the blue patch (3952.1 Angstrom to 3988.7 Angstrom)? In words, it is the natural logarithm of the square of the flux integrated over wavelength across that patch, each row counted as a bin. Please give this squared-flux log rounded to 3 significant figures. 14.9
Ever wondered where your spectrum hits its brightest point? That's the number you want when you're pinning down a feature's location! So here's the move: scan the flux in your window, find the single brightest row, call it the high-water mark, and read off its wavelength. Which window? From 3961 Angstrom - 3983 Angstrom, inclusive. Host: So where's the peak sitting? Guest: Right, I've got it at 3978.60 Angstrom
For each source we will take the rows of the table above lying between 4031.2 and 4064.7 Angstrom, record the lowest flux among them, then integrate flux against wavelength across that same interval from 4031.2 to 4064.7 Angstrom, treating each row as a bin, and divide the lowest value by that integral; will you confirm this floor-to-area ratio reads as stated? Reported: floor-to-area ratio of 0.028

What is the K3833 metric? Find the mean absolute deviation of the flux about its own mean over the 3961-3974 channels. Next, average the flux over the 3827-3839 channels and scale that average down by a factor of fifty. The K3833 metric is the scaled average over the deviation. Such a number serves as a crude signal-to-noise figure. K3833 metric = 0.1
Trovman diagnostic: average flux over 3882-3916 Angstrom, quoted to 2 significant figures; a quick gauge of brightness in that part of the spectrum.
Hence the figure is 49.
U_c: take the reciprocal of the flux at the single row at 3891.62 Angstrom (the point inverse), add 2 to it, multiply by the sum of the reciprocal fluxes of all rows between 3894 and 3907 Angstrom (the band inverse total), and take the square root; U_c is 0.527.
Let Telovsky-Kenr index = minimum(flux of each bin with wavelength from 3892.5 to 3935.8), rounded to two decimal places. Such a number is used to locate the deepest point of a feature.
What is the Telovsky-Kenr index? 26.17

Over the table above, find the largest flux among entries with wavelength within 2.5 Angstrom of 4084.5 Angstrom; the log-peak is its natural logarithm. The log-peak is 3.95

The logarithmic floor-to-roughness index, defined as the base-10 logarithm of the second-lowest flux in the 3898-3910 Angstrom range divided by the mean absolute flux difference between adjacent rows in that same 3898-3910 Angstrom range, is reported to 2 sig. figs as 1.2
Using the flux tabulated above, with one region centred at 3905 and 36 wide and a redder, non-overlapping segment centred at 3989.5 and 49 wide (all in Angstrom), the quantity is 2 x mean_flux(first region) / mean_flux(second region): 2.04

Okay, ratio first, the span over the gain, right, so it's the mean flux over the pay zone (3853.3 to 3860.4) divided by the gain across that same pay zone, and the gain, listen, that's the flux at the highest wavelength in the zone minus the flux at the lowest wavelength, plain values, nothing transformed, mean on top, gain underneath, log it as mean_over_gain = -18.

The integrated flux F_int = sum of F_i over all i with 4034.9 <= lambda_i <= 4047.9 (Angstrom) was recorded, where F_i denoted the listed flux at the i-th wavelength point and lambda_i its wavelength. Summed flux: 386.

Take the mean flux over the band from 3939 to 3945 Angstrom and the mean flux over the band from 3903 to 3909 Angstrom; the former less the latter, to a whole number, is -3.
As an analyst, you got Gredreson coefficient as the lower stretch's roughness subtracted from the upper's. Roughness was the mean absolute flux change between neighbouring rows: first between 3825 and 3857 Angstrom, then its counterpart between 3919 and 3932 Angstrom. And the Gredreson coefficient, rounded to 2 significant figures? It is -3.8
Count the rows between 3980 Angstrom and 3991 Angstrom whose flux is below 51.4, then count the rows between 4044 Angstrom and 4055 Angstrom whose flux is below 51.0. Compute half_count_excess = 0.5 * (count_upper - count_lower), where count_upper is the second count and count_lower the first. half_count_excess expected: -1.5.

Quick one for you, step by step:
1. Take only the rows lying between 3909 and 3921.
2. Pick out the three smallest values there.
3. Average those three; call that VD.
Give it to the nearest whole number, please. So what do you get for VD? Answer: 51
